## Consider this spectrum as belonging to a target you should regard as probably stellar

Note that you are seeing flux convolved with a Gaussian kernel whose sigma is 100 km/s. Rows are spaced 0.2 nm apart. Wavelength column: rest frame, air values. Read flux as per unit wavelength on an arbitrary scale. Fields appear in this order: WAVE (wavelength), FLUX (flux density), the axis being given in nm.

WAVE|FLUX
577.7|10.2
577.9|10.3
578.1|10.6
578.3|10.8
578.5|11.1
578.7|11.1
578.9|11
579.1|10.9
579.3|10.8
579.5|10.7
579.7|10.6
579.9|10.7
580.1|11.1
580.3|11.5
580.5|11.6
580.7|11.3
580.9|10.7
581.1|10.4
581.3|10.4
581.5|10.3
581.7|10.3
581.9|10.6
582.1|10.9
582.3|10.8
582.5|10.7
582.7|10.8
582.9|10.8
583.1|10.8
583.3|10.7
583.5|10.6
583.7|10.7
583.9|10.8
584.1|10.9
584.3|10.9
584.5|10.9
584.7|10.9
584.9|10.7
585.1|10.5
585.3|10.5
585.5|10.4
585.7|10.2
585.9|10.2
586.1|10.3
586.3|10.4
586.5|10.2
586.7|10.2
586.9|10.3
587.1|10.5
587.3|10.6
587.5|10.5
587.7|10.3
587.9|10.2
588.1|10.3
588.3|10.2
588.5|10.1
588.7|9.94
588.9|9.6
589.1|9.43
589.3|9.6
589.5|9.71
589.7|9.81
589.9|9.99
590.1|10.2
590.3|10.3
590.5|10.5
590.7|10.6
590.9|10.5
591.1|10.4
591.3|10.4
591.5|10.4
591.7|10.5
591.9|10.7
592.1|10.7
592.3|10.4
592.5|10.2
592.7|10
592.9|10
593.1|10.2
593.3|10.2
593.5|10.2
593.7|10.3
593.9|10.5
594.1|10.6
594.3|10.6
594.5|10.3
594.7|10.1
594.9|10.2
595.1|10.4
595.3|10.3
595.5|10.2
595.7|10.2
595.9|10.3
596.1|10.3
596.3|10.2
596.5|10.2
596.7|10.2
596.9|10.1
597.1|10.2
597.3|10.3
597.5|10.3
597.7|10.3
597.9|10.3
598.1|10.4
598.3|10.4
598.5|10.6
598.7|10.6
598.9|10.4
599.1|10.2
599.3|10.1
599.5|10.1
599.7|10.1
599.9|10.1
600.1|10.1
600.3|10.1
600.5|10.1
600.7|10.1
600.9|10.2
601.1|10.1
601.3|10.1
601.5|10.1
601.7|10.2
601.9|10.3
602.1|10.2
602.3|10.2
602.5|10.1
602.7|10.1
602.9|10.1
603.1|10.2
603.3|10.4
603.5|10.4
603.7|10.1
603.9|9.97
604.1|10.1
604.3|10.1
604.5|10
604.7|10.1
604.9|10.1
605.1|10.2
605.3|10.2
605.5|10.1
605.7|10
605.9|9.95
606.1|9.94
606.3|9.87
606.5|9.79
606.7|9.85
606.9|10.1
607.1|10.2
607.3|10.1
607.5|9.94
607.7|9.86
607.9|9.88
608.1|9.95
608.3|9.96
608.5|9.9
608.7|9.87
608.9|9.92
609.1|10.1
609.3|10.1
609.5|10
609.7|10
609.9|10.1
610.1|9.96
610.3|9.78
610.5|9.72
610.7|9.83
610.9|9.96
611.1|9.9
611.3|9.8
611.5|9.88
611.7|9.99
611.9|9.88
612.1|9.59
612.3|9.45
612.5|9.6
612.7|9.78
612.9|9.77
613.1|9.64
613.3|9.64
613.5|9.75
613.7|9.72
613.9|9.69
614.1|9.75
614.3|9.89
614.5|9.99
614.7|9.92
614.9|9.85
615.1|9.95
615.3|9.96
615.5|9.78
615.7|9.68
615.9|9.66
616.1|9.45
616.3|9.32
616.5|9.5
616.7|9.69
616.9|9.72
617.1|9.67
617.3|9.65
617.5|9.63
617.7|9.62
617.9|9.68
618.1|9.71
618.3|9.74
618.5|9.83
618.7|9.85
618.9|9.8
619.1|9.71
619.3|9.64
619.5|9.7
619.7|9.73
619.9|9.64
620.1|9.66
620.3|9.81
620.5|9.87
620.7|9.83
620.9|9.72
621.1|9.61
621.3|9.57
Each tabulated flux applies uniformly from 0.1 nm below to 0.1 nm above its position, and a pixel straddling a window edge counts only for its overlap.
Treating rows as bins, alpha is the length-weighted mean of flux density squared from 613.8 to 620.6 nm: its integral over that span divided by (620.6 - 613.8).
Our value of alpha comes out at 95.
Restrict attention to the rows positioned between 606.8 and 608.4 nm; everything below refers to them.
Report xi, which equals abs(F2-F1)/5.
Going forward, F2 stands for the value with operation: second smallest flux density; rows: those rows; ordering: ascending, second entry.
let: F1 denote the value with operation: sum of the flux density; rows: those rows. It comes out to 14.0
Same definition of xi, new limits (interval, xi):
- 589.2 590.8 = 14.2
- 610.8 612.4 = 13.8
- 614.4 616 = 13.8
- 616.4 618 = 13.5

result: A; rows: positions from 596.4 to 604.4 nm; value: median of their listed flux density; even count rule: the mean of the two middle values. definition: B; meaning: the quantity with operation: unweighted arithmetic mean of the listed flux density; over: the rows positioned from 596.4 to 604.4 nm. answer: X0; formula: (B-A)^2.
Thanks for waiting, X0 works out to 0.0000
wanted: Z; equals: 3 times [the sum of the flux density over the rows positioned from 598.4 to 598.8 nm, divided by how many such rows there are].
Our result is 31.8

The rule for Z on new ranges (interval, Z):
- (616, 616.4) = 28.2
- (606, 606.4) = 29.7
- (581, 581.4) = 31.2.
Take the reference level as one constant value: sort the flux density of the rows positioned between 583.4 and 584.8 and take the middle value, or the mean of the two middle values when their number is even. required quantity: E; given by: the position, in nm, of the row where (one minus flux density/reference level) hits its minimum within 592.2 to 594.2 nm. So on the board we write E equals 594.1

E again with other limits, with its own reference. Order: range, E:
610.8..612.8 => 611.7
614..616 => 614.5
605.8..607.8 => 607.1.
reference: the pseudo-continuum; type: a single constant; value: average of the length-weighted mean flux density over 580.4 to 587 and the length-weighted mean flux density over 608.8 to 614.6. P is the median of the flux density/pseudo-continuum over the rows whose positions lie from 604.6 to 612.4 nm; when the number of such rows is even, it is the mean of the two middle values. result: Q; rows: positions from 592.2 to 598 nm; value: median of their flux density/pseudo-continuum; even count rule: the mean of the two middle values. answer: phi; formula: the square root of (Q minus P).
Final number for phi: 0.156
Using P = 0.97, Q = 1.00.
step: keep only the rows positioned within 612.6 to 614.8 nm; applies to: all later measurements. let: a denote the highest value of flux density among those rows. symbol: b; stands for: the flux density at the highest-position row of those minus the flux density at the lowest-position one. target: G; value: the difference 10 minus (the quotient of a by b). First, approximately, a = 9.99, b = 0.14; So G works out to -61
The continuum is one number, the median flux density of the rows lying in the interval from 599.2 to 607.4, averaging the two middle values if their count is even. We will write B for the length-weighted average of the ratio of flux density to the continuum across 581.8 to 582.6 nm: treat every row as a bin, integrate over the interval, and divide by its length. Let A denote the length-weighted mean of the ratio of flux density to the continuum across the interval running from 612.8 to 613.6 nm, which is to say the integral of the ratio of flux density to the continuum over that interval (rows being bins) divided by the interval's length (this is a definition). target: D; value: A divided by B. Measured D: 0.90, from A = 0.96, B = 1.06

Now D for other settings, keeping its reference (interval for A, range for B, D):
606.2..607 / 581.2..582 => 0.95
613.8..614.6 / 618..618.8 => 1.00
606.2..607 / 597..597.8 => 0.96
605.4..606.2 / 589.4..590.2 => 1.01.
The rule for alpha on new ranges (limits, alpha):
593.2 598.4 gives 106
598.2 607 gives 103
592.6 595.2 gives 106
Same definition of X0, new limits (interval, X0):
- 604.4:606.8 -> 0.0001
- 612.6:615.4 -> 0.0010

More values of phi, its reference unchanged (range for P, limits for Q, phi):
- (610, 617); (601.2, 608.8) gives 0.180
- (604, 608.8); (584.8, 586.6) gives 0.203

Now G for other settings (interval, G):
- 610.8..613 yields 63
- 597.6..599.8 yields 63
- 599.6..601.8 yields -92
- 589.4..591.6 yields -5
